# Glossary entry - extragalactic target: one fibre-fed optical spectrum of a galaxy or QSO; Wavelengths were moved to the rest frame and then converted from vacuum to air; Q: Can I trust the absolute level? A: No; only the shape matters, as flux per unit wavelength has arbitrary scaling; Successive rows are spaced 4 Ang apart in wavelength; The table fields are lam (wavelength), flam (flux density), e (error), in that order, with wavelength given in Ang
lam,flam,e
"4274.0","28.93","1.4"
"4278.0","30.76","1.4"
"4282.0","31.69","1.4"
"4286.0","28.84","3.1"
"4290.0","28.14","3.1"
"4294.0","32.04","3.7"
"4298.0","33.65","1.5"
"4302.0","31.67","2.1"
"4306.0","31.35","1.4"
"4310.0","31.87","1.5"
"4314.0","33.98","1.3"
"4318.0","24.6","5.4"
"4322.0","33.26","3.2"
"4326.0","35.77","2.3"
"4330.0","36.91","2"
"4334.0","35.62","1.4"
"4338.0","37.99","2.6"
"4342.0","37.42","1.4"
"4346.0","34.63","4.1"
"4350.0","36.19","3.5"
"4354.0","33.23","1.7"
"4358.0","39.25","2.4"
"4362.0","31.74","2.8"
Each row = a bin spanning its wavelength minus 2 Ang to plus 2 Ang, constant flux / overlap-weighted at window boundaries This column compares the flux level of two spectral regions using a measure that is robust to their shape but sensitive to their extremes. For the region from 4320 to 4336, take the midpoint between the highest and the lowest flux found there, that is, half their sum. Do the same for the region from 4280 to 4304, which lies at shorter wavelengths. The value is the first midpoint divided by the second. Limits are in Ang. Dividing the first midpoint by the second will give 1.14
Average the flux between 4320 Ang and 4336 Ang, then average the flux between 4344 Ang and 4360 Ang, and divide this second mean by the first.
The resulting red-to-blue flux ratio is 1.01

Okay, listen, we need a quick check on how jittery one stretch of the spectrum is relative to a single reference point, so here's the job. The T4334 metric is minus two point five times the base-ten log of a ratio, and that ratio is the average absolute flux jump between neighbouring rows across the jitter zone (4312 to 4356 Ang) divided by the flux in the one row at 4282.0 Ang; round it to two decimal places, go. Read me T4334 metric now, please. 2.45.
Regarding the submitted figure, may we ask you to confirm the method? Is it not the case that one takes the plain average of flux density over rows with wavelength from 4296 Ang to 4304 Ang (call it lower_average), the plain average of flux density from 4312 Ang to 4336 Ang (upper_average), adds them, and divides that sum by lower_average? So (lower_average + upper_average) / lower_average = 2.02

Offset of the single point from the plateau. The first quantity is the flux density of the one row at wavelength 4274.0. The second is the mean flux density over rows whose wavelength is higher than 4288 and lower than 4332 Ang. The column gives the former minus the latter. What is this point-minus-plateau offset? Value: -3.2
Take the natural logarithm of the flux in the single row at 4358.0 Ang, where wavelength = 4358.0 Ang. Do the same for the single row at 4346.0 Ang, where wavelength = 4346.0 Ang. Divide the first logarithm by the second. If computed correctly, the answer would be 1.04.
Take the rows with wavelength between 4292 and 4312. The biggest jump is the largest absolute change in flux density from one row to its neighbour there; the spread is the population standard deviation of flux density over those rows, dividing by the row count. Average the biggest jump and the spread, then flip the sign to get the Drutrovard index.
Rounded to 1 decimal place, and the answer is -1.4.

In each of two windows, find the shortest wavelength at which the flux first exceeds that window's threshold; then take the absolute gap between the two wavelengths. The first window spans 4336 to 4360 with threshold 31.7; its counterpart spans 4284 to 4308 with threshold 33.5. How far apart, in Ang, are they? 40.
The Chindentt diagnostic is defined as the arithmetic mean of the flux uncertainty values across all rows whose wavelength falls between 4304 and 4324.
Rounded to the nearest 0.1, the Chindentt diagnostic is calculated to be 2.6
